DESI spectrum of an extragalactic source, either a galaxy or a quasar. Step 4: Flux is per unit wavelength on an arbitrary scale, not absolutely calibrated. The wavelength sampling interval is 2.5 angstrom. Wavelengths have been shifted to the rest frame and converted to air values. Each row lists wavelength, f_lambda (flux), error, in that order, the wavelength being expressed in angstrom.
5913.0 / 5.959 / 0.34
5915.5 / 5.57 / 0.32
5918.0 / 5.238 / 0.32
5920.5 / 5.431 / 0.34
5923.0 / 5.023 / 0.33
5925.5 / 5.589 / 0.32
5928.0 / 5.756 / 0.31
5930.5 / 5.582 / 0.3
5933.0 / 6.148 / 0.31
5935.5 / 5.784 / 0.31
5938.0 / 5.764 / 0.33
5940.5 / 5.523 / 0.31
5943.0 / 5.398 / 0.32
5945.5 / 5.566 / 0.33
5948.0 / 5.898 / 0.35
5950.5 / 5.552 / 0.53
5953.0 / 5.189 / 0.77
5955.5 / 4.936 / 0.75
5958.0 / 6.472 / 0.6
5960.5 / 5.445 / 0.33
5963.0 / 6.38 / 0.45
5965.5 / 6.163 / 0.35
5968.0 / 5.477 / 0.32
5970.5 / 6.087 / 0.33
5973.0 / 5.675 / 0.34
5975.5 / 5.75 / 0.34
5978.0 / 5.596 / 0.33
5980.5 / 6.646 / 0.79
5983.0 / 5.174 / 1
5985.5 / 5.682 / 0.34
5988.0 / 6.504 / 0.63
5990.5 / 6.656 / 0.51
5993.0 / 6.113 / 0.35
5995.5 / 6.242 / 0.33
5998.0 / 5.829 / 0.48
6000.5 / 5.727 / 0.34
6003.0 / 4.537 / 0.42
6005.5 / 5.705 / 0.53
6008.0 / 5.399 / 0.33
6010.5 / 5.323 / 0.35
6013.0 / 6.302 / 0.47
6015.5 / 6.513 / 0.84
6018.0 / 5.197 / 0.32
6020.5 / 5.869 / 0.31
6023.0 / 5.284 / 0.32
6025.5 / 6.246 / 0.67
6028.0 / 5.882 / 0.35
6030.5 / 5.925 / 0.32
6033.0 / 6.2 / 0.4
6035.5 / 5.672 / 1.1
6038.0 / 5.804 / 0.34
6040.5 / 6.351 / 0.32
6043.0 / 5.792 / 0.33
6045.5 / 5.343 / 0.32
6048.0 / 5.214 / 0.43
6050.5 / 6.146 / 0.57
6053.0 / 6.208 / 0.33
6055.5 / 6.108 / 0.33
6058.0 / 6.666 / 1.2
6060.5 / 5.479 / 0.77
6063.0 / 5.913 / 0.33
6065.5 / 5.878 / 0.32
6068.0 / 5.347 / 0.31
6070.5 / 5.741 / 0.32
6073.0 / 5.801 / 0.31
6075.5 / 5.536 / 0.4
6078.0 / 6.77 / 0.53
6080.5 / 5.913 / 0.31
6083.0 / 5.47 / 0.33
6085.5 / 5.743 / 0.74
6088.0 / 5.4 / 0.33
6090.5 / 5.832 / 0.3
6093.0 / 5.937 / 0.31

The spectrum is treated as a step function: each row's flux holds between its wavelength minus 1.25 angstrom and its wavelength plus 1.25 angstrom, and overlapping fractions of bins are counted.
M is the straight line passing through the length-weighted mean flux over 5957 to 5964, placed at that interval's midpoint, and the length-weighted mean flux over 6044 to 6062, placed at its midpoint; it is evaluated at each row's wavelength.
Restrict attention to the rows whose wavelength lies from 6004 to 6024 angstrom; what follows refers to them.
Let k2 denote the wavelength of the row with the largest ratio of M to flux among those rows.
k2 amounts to 6018.0 angstrom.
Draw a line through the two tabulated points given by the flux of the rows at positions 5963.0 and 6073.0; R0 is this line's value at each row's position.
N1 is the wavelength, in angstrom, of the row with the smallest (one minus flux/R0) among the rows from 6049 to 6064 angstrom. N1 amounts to 6058.0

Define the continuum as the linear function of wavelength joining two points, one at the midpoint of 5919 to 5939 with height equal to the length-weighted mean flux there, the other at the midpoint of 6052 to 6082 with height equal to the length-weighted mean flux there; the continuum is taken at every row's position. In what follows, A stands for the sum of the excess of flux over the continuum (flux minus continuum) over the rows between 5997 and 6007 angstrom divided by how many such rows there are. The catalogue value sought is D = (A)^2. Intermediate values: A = -0.3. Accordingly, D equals 0.118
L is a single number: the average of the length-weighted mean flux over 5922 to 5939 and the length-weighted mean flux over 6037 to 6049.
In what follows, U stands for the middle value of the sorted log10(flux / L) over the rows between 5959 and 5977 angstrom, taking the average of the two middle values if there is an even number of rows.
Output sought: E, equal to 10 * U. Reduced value 0.05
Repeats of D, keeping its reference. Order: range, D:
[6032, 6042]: 0.018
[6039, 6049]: 0.046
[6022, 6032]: 0.000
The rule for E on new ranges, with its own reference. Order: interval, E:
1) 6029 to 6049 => 0.08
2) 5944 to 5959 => -0.10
